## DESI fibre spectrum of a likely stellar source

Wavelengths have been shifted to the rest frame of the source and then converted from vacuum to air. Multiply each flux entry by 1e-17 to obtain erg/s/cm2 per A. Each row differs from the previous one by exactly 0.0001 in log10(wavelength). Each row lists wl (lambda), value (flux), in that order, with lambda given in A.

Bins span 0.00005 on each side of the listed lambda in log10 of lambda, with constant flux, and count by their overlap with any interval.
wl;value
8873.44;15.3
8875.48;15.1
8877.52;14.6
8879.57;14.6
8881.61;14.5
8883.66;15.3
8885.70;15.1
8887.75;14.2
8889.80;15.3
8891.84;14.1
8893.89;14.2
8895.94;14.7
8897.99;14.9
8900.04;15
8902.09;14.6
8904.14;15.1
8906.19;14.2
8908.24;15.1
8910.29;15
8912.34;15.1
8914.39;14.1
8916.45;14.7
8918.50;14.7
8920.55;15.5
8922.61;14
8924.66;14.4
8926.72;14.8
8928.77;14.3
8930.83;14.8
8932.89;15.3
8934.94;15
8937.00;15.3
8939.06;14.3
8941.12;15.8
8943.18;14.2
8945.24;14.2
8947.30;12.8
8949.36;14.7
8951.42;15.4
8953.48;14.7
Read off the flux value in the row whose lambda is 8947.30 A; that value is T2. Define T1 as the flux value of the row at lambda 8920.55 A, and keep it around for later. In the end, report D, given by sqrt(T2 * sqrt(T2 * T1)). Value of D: 13.4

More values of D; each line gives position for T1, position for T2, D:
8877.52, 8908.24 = 15.0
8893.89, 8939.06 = 14.3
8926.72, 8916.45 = 14.7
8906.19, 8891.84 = 14.1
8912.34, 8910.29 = 15.0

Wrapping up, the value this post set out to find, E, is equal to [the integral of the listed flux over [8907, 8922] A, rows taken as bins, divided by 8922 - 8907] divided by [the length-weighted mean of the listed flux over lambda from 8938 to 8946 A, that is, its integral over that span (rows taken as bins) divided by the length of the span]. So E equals 1.01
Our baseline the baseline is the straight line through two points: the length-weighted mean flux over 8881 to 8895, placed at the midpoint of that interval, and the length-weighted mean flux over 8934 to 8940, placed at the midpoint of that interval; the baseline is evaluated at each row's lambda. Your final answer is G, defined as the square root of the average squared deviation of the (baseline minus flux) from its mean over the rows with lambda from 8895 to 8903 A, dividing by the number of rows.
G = 0.16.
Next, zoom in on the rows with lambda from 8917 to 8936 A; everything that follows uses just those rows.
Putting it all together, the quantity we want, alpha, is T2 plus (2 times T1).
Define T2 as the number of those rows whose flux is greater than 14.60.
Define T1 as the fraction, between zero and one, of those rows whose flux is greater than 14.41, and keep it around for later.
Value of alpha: 7.3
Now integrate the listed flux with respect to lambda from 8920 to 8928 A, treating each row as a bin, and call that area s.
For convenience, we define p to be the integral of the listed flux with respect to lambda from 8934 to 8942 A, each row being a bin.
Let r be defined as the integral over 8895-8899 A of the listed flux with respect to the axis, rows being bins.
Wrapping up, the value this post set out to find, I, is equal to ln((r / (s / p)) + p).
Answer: 5.2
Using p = 120.6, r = 59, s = 117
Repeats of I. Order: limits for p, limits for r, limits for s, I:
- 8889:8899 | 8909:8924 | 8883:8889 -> 6.2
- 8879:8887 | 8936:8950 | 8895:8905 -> 5.6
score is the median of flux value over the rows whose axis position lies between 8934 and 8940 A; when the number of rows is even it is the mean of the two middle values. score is 15.0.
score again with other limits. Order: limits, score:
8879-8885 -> 14.6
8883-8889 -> 15.1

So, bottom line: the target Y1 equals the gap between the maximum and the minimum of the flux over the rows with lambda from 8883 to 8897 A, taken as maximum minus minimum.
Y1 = 1.2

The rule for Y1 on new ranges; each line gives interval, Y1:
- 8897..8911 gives 0.9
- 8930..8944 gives 1.6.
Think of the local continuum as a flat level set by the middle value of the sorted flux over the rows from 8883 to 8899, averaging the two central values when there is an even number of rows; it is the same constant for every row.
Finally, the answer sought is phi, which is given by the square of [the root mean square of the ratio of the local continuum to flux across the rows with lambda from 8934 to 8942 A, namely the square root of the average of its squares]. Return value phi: 0.96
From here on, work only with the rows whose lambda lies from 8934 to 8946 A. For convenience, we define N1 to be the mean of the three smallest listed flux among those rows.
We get 14.2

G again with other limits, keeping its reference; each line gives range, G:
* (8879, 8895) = 0.48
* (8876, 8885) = 0.31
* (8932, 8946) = 0.60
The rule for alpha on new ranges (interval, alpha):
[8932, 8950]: 6.1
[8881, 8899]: 6.3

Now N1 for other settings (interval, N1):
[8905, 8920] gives 14.3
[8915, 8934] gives 14.2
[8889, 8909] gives 14.2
